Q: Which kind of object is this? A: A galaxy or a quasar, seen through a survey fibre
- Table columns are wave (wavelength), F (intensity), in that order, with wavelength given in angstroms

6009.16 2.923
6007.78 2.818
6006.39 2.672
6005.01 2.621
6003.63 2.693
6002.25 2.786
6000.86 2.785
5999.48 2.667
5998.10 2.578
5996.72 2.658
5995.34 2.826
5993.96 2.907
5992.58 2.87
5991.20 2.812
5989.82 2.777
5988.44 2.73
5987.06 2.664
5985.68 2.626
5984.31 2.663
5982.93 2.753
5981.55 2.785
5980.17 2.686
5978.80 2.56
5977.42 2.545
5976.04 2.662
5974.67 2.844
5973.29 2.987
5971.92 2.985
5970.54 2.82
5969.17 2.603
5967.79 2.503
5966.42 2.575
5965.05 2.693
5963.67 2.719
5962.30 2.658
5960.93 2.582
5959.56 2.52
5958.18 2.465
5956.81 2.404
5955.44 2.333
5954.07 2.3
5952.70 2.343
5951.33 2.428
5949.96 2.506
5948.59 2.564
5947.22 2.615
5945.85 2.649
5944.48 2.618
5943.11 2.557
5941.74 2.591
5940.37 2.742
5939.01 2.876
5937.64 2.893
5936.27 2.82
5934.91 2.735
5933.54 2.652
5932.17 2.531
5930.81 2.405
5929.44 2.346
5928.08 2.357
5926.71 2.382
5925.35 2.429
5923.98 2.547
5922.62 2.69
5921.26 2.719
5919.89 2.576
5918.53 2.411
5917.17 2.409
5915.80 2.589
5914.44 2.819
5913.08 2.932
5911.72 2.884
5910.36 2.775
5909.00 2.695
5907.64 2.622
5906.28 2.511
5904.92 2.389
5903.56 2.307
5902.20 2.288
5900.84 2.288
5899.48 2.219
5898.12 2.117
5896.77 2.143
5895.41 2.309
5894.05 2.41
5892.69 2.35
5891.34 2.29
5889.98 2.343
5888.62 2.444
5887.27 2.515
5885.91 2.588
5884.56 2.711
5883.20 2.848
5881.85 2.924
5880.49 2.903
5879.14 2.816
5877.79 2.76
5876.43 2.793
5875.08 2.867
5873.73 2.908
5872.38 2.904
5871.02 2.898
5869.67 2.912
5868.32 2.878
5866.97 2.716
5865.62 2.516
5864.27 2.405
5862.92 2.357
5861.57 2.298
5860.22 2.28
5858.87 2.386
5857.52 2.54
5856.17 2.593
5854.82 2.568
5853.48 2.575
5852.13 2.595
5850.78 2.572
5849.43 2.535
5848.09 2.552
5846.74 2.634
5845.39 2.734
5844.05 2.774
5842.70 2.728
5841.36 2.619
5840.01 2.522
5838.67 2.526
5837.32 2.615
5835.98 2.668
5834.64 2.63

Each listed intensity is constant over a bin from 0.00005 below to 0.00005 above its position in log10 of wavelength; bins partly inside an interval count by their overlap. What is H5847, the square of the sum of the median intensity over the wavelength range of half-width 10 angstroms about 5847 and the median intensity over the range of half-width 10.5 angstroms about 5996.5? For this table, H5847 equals 28.3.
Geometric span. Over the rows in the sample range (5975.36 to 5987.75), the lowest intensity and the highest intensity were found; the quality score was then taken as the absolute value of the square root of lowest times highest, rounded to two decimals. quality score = 2.66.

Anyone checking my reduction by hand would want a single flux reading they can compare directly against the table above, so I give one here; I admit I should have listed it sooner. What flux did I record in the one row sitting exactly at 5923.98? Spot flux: 2.547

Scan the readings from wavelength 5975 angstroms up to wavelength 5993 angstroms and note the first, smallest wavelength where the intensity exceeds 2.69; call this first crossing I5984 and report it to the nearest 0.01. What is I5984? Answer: 5981.55 angstroms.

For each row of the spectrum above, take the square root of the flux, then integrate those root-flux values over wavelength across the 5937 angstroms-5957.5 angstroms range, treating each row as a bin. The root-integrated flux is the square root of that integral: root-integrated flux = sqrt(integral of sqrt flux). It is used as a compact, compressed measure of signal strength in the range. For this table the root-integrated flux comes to 5.73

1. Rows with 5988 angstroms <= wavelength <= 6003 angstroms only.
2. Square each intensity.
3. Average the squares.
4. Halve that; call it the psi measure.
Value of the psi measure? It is 3.82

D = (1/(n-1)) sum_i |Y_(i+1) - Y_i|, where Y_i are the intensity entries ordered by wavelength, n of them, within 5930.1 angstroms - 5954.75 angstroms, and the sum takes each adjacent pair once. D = 0.074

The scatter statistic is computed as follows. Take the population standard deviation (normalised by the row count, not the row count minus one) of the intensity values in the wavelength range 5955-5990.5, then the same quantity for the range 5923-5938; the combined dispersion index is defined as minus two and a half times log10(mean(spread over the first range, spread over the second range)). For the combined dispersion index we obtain 1.9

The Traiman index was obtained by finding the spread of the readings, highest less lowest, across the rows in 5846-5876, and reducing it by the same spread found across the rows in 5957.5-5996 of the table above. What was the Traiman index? 0.11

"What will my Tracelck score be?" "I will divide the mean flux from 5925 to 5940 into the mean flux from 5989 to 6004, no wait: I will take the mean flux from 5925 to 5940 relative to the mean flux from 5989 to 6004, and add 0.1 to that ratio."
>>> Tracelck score 1.04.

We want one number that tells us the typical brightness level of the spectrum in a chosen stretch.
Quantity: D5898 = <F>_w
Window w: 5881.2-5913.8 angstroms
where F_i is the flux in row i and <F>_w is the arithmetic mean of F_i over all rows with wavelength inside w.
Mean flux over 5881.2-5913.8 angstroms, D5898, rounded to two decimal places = 2.50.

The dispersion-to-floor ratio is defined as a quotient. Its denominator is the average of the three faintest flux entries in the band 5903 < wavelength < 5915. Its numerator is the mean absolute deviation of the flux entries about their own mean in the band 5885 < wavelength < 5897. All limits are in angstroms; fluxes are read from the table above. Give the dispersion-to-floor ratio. 0.042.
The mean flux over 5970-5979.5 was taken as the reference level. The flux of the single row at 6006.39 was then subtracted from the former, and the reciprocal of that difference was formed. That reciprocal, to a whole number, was 10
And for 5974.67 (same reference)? -14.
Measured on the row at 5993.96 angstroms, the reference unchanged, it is -7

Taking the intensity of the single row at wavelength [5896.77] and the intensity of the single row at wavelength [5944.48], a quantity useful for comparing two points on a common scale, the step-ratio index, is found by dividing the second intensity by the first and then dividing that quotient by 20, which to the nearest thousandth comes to 0.061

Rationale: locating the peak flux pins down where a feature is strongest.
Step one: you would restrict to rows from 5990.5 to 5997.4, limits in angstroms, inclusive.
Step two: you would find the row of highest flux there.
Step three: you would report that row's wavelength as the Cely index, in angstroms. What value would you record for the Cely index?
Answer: 5993.96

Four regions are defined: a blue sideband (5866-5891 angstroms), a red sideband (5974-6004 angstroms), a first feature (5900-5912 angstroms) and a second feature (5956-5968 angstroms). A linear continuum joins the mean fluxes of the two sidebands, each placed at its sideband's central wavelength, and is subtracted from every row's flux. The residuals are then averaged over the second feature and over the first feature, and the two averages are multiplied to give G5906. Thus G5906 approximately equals 0.04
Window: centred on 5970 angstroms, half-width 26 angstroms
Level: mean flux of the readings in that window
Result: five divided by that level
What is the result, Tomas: 1.89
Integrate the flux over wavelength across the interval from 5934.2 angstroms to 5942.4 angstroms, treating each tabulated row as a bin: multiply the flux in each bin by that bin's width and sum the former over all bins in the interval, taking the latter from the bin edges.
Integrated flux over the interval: 22.8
